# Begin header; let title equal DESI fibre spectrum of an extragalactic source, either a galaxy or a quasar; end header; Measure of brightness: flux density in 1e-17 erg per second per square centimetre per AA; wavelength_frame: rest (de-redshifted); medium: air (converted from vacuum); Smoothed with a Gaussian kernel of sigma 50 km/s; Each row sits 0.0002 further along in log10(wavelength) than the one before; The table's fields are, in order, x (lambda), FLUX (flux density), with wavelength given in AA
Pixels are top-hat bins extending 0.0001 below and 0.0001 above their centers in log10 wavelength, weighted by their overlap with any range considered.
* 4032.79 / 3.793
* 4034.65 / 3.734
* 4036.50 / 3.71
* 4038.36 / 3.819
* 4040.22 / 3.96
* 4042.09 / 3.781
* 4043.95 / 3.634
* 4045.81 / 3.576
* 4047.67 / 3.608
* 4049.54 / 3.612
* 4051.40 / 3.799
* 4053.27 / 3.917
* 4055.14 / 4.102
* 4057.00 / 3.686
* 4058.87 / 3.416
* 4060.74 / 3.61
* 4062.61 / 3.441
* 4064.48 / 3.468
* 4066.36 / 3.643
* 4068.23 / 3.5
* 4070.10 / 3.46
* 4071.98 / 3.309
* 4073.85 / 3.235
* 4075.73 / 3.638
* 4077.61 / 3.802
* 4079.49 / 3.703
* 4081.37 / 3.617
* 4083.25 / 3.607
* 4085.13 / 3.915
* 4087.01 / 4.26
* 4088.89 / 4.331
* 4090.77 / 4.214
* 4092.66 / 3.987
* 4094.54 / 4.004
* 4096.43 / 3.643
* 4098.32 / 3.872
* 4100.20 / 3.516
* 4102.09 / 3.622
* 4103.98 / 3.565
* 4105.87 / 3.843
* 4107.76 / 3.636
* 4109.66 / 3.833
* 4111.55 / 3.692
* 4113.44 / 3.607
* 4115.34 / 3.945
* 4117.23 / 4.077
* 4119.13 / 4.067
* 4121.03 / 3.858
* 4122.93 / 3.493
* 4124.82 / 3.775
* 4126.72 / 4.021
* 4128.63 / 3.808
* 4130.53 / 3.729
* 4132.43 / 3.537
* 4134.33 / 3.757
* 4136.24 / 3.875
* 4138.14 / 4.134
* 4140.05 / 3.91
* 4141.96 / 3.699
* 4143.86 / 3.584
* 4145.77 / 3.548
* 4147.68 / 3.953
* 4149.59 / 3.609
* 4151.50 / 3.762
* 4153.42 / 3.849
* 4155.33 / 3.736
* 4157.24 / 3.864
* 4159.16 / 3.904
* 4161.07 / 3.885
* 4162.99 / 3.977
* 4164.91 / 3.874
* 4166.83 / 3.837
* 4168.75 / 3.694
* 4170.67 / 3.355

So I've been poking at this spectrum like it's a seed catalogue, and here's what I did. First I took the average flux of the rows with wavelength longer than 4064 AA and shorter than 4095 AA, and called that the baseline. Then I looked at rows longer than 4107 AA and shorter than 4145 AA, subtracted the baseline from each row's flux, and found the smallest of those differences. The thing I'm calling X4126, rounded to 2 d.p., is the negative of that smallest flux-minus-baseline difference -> 0.25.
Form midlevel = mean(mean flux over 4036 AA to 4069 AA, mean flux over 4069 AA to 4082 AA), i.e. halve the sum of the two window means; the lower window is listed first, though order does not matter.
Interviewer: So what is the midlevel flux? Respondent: 3.61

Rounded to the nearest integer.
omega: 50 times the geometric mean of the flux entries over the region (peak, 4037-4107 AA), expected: 186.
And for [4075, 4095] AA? 195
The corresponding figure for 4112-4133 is 190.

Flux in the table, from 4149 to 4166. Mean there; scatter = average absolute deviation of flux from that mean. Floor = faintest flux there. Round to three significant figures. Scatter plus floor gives 3.69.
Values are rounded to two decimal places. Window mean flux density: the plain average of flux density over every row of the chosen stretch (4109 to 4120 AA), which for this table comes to 3.87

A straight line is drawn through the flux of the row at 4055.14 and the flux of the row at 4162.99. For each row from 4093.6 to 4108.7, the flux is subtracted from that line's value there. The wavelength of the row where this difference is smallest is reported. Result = 4094.54 AA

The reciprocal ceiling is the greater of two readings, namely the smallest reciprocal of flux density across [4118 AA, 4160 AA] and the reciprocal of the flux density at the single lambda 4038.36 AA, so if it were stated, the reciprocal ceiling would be 0.262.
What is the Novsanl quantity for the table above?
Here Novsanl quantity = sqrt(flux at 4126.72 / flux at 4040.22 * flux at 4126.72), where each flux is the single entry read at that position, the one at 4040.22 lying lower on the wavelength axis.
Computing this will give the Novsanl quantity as 2.02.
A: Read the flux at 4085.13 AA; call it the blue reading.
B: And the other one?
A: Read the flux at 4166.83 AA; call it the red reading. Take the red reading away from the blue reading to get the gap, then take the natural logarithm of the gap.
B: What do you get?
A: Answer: -2.6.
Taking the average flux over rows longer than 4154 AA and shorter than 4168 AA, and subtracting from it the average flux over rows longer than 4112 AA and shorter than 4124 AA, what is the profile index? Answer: 0.03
